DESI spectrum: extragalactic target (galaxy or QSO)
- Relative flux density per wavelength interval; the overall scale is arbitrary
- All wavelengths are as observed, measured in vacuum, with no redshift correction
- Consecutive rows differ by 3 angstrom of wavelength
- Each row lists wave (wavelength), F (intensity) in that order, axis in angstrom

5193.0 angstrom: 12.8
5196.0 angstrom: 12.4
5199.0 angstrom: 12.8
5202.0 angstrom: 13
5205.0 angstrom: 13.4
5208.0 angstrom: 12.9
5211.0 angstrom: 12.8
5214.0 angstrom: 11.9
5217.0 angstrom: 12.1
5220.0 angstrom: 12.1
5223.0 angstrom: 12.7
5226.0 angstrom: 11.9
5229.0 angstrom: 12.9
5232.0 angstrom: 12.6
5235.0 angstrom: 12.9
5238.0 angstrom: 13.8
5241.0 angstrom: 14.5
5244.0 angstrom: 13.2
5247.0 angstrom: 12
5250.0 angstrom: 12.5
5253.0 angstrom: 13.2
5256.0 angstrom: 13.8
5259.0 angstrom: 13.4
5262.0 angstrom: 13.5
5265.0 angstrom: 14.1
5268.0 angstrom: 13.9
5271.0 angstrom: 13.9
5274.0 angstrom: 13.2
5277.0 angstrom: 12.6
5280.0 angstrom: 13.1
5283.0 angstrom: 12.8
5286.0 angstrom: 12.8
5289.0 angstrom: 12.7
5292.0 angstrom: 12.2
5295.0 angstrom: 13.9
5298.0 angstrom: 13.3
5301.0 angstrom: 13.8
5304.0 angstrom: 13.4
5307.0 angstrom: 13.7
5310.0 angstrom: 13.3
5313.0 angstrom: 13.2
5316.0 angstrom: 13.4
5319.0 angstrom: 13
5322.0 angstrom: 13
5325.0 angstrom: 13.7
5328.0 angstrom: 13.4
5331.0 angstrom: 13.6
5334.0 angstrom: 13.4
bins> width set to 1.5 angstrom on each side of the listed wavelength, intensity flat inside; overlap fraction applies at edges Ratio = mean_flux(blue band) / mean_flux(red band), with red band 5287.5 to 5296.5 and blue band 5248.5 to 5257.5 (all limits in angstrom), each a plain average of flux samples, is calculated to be 1.02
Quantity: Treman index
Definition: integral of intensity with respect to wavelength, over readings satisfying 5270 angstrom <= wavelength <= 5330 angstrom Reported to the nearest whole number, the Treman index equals 793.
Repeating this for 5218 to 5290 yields 942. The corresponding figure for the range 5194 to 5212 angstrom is 232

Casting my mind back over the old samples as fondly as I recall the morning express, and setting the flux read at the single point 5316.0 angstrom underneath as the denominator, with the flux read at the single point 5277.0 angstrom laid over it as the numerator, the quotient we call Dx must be 0.94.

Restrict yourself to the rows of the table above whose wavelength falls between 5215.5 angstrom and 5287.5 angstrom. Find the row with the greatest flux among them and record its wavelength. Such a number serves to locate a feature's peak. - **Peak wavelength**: 5241.0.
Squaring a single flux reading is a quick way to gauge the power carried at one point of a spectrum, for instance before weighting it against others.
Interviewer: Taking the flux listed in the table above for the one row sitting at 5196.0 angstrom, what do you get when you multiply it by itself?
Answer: 154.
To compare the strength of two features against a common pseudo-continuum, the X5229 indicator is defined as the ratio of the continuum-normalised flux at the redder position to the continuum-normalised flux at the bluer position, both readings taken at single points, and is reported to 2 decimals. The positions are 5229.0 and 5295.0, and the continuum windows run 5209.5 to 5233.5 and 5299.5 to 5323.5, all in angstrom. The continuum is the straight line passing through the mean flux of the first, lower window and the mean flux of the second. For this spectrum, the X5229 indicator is 1.02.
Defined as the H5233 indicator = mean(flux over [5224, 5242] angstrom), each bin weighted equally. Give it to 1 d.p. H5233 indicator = 13.1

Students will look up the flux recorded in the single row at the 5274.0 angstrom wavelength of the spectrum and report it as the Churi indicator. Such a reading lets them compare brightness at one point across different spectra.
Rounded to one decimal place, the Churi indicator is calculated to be 13.2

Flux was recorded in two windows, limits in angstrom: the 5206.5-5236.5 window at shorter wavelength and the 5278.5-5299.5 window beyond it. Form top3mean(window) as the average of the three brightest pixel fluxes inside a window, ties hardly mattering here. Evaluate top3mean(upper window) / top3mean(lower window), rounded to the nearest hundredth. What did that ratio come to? 1.04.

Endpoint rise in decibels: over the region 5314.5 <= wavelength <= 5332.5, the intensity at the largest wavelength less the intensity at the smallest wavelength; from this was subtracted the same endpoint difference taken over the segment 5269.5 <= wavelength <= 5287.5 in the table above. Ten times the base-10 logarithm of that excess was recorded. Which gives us 1.1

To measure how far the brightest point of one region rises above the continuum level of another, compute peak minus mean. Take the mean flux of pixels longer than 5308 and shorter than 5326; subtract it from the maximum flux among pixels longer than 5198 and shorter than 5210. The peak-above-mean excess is 0.13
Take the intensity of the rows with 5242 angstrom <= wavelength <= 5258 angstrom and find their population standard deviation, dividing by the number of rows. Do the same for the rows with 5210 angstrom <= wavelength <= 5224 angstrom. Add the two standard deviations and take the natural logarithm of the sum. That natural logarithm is 0.0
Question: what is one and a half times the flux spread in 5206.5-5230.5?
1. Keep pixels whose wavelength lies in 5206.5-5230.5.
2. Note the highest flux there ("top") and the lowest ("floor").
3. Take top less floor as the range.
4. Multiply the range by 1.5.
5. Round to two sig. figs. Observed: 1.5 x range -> 1.5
